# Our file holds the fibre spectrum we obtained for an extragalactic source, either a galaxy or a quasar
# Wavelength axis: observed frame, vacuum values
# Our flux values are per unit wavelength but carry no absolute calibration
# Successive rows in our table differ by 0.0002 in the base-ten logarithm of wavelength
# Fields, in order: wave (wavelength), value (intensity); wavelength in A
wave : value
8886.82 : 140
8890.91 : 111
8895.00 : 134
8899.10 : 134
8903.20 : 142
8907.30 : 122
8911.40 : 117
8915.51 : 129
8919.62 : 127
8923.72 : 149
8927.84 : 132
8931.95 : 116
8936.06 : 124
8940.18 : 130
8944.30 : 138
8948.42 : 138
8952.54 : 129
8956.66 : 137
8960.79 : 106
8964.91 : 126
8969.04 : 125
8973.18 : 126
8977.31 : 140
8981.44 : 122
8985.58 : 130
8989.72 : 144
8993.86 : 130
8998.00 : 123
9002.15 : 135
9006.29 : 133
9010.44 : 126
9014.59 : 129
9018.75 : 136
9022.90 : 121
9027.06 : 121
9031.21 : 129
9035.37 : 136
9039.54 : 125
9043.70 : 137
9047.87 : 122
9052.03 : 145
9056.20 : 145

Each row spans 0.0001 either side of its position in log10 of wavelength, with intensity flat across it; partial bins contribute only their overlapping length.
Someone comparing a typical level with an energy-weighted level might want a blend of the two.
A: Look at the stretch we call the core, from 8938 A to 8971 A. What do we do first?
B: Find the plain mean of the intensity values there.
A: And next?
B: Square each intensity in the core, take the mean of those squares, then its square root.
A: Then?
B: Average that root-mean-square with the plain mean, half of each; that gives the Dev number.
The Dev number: 129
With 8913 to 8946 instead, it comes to 131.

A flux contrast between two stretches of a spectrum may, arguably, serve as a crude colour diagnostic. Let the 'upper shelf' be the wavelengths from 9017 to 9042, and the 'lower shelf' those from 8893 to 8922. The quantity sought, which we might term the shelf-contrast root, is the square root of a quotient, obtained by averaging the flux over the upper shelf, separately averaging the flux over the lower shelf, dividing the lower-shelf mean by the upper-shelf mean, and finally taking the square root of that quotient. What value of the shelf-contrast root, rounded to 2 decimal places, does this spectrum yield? 1.01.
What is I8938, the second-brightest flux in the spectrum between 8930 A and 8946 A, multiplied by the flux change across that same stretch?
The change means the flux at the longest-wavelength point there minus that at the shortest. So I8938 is 2860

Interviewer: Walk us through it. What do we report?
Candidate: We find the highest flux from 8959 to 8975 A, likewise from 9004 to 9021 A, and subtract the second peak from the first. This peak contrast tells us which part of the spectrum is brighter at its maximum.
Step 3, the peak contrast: -10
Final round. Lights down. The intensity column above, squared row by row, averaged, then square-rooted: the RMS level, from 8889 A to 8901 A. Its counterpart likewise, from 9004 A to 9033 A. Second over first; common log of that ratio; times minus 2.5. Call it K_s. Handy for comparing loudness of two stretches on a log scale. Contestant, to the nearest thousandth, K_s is -0.010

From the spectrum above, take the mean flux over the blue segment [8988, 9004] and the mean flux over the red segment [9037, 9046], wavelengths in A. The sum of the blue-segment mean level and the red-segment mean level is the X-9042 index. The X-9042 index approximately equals 264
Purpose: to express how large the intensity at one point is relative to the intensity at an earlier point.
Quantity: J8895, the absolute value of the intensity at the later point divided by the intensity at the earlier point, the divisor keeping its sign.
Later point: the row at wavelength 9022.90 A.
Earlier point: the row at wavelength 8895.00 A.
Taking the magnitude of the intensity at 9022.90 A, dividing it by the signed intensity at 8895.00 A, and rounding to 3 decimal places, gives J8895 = 0.903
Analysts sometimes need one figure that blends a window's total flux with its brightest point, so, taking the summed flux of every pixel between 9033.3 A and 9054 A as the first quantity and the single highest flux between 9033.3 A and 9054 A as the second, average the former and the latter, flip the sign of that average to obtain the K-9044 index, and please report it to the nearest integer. -405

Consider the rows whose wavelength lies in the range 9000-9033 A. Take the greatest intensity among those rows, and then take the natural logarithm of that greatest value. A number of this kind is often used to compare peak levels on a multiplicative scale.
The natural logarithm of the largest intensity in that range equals 4.91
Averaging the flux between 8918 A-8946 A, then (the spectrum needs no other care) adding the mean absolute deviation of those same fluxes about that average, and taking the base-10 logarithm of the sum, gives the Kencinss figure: 2.14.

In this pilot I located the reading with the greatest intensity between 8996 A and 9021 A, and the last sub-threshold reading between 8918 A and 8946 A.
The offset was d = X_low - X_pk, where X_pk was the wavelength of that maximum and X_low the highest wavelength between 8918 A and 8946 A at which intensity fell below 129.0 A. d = -82.7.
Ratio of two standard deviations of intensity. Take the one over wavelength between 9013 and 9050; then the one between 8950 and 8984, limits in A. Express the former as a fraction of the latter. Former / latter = 0.6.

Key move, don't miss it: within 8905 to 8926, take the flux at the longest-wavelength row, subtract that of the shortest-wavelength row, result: 27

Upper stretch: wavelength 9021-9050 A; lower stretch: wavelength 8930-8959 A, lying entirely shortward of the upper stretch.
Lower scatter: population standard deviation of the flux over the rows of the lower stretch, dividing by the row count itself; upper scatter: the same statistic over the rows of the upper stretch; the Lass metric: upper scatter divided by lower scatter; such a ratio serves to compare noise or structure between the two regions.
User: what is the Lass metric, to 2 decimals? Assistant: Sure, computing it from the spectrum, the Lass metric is 0.83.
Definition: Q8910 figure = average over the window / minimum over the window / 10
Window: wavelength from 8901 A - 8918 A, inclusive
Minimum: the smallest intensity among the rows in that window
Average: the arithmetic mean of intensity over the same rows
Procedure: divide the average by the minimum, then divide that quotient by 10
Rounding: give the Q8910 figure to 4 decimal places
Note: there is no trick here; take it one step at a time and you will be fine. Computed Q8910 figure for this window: 0.1090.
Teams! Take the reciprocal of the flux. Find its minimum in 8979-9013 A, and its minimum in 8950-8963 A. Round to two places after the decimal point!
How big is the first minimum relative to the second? 0.95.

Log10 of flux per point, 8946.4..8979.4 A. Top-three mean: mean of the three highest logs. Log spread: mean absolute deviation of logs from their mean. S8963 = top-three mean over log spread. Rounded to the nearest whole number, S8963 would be 81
